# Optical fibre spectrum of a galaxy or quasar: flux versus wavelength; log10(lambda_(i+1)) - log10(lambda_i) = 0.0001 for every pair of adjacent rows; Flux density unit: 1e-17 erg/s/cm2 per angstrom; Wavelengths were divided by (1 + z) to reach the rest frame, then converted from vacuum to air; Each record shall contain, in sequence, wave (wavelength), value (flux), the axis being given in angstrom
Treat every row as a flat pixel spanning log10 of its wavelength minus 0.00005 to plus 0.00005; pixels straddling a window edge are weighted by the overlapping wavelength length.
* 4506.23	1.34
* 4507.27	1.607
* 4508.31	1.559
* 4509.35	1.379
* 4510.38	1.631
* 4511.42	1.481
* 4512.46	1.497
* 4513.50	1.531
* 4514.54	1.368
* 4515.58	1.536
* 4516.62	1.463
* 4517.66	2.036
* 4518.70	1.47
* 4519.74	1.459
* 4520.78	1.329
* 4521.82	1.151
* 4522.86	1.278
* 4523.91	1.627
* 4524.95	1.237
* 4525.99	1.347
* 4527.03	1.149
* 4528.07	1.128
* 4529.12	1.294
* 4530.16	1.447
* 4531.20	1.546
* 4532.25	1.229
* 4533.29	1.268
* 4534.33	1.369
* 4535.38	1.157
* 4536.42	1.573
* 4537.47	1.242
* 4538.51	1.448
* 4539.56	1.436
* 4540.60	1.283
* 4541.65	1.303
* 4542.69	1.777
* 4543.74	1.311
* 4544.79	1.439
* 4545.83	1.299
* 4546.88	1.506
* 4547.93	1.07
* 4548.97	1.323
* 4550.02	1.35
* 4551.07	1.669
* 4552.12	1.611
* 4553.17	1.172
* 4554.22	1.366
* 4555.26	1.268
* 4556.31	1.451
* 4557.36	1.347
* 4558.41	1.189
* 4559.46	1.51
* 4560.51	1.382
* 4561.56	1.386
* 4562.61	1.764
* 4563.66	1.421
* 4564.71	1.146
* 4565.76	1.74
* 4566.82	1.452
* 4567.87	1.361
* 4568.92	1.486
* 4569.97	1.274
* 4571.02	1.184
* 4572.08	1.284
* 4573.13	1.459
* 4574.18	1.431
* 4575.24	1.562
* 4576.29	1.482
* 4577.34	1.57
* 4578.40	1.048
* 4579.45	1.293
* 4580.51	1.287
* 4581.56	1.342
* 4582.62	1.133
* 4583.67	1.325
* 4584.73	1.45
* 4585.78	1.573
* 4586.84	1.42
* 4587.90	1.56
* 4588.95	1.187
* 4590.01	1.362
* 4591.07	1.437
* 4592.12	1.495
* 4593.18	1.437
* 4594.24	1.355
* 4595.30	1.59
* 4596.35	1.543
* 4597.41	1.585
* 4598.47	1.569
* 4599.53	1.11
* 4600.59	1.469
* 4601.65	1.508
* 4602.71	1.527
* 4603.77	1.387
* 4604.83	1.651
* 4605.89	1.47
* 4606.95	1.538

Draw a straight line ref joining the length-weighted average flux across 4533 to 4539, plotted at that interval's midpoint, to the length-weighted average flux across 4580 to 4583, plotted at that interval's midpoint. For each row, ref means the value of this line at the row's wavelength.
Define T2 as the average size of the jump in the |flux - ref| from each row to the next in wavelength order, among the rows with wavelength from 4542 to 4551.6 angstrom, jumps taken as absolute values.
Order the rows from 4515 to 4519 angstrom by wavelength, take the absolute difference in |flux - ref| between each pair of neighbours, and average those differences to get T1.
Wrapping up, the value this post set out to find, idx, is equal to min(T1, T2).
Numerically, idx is 0.18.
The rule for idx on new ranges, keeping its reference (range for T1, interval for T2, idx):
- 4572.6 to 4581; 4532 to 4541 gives 0.06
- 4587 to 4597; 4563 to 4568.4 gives 0.11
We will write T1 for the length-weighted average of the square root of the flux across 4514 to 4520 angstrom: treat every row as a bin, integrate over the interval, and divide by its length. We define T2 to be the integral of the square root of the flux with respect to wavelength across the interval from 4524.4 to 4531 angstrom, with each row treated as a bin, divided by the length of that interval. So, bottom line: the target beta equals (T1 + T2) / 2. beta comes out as 1.19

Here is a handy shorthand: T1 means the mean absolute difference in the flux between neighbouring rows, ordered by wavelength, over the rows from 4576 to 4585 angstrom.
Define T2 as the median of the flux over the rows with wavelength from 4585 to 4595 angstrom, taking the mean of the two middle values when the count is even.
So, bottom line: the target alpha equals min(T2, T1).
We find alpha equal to 0.18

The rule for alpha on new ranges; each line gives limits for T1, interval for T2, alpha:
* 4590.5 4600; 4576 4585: 0.12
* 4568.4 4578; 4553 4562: 0.11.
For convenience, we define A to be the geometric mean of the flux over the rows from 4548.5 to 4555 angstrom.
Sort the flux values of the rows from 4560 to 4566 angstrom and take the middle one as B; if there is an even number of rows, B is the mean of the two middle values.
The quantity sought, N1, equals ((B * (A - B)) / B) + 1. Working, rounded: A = 1.40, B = 1.40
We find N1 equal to 1.00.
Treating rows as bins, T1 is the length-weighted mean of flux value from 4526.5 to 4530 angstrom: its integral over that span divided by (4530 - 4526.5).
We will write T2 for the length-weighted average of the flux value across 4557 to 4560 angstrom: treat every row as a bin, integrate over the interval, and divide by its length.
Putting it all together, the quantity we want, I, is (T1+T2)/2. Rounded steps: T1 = 1.22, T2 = 1.35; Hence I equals 1.28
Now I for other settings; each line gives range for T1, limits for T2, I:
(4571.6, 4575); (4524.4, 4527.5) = 1.33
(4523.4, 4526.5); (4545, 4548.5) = 1.36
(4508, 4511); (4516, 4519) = 1.59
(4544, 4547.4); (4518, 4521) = 1.44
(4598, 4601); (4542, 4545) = 1.44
